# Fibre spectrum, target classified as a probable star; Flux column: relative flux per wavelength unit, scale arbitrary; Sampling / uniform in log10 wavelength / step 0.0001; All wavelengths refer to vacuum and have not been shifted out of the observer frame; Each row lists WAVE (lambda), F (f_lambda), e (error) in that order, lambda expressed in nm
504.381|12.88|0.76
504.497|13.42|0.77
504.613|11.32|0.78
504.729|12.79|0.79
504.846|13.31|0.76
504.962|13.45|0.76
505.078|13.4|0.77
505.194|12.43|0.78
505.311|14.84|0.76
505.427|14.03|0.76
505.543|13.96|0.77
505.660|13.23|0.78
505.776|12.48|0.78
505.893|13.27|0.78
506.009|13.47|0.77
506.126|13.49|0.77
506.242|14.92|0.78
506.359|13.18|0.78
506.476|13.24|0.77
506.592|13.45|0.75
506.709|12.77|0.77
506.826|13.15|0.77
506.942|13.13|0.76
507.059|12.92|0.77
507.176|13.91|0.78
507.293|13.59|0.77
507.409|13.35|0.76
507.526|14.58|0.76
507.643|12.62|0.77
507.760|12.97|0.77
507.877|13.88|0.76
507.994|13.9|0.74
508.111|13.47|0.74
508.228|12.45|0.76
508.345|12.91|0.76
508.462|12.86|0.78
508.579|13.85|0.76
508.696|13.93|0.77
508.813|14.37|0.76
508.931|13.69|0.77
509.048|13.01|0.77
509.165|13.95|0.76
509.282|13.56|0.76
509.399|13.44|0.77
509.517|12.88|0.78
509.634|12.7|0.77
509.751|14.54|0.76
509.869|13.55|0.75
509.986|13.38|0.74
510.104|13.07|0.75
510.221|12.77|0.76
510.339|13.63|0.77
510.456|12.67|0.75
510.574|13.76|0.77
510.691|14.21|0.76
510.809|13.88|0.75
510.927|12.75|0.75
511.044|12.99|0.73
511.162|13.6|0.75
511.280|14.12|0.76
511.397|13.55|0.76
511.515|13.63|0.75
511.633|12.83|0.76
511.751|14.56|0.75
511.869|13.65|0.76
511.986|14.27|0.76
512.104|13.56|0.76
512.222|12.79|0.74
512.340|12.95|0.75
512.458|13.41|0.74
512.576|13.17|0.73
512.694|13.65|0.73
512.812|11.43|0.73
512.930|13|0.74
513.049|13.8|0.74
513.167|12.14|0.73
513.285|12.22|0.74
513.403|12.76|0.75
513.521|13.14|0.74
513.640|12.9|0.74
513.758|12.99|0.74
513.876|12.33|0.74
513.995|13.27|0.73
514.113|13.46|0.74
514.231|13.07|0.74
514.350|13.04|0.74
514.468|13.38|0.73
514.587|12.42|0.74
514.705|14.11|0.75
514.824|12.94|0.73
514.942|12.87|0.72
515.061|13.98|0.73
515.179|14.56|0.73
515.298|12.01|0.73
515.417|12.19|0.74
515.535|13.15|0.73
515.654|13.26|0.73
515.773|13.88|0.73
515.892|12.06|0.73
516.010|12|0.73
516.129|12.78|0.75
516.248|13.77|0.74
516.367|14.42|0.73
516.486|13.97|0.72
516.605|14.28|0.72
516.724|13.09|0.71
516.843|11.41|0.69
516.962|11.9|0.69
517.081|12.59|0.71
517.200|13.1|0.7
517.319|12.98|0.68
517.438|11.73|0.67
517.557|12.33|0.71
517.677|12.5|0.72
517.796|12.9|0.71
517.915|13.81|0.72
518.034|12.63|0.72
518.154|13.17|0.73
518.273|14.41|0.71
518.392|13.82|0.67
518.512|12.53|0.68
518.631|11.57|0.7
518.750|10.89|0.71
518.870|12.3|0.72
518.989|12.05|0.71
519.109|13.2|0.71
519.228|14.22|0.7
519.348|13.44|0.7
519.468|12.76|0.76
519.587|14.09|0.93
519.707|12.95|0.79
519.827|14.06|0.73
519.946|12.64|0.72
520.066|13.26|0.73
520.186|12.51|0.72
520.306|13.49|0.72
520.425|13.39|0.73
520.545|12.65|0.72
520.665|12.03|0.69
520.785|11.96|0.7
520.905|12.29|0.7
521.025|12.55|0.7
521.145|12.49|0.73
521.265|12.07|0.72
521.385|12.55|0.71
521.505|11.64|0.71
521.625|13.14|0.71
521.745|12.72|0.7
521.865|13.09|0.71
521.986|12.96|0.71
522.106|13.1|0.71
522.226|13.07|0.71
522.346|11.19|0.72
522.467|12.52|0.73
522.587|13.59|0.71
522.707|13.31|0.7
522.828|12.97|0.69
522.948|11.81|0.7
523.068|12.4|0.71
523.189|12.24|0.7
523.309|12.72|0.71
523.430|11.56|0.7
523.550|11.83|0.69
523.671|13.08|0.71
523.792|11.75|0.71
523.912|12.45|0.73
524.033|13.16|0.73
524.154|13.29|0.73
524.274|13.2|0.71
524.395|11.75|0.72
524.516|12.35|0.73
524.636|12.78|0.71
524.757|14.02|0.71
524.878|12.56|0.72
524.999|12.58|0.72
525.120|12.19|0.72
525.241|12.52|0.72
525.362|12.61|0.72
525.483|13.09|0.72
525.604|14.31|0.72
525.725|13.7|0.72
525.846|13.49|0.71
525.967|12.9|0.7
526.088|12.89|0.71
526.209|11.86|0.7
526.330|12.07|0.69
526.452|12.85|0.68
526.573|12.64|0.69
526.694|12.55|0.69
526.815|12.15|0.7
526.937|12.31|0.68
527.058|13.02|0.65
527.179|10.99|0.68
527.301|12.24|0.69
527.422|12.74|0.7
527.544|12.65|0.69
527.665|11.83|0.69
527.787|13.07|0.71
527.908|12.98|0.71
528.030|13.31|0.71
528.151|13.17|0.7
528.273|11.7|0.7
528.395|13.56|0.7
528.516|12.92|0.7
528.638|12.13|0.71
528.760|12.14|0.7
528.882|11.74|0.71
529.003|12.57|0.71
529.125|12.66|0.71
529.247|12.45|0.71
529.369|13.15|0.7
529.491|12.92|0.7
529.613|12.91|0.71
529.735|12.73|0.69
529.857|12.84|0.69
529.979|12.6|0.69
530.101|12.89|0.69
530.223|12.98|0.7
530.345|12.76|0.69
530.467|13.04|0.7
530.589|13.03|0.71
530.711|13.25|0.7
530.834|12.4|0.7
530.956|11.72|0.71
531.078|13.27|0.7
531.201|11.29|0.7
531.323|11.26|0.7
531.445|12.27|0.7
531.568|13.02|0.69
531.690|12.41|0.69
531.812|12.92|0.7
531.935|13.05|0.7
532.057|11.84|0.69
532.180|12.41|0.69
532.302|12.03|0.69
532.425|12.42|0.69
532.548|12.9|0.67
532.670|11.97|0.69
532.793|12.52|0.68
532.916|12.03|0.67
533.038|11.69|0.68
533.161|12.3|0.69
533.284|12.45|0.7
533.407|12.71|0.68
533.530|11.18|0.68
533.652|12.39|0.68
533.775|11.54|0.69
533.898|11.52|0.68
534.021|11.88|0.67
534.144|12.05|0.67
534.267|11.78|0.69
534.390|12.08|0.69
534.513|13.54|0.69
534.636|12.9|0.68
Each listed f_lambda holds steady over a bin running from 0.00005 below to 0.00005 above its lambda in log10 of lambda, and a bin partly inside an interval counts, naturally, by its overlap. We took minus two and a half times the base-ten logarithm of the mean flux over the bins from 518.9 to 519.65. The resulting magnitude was -2.81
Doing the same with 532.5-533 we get -2.73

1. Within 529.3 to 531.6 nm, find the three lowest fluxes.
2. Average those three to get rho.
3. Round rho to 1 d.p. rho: 11.4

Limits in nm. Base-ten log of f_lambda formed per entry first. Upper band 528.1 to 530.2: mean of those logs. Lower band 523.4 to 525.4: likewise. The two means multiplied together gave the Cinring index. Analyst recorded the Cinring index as 1.21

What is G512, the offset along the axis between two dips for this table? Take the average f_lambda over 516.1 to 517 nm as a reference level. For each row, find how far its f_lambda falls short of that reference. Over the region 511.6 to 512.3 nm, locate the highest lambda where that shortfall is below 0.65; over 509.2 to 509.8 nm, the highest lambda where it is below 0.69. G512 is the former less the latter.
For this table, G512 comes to 2.47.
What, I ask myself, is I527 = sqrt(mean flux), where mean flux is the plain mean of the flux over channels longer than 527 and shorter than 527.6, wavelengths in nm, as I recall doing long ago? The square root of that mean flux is 3.51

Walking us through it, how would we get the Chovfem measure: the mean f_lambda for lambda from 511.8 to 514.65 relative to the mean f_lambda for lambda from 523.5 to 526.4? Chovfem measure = 1.021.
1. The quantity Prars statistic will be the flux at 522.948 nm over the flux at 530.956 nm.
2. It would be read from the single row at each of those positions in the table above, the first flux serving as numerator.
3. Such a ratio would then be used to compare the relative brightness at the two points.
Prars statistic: 1.01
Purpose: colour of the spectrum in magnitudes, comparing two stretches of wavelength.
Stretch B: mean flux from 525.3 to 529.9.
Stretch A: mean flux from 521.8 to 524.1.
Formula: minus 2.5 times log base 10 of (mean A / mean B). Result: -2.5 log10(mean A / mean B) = 0.01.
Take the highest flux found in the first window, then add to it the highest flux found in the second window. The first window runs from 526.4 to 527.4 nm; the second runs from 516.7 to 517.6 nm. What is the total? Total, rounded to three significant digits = 26.1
